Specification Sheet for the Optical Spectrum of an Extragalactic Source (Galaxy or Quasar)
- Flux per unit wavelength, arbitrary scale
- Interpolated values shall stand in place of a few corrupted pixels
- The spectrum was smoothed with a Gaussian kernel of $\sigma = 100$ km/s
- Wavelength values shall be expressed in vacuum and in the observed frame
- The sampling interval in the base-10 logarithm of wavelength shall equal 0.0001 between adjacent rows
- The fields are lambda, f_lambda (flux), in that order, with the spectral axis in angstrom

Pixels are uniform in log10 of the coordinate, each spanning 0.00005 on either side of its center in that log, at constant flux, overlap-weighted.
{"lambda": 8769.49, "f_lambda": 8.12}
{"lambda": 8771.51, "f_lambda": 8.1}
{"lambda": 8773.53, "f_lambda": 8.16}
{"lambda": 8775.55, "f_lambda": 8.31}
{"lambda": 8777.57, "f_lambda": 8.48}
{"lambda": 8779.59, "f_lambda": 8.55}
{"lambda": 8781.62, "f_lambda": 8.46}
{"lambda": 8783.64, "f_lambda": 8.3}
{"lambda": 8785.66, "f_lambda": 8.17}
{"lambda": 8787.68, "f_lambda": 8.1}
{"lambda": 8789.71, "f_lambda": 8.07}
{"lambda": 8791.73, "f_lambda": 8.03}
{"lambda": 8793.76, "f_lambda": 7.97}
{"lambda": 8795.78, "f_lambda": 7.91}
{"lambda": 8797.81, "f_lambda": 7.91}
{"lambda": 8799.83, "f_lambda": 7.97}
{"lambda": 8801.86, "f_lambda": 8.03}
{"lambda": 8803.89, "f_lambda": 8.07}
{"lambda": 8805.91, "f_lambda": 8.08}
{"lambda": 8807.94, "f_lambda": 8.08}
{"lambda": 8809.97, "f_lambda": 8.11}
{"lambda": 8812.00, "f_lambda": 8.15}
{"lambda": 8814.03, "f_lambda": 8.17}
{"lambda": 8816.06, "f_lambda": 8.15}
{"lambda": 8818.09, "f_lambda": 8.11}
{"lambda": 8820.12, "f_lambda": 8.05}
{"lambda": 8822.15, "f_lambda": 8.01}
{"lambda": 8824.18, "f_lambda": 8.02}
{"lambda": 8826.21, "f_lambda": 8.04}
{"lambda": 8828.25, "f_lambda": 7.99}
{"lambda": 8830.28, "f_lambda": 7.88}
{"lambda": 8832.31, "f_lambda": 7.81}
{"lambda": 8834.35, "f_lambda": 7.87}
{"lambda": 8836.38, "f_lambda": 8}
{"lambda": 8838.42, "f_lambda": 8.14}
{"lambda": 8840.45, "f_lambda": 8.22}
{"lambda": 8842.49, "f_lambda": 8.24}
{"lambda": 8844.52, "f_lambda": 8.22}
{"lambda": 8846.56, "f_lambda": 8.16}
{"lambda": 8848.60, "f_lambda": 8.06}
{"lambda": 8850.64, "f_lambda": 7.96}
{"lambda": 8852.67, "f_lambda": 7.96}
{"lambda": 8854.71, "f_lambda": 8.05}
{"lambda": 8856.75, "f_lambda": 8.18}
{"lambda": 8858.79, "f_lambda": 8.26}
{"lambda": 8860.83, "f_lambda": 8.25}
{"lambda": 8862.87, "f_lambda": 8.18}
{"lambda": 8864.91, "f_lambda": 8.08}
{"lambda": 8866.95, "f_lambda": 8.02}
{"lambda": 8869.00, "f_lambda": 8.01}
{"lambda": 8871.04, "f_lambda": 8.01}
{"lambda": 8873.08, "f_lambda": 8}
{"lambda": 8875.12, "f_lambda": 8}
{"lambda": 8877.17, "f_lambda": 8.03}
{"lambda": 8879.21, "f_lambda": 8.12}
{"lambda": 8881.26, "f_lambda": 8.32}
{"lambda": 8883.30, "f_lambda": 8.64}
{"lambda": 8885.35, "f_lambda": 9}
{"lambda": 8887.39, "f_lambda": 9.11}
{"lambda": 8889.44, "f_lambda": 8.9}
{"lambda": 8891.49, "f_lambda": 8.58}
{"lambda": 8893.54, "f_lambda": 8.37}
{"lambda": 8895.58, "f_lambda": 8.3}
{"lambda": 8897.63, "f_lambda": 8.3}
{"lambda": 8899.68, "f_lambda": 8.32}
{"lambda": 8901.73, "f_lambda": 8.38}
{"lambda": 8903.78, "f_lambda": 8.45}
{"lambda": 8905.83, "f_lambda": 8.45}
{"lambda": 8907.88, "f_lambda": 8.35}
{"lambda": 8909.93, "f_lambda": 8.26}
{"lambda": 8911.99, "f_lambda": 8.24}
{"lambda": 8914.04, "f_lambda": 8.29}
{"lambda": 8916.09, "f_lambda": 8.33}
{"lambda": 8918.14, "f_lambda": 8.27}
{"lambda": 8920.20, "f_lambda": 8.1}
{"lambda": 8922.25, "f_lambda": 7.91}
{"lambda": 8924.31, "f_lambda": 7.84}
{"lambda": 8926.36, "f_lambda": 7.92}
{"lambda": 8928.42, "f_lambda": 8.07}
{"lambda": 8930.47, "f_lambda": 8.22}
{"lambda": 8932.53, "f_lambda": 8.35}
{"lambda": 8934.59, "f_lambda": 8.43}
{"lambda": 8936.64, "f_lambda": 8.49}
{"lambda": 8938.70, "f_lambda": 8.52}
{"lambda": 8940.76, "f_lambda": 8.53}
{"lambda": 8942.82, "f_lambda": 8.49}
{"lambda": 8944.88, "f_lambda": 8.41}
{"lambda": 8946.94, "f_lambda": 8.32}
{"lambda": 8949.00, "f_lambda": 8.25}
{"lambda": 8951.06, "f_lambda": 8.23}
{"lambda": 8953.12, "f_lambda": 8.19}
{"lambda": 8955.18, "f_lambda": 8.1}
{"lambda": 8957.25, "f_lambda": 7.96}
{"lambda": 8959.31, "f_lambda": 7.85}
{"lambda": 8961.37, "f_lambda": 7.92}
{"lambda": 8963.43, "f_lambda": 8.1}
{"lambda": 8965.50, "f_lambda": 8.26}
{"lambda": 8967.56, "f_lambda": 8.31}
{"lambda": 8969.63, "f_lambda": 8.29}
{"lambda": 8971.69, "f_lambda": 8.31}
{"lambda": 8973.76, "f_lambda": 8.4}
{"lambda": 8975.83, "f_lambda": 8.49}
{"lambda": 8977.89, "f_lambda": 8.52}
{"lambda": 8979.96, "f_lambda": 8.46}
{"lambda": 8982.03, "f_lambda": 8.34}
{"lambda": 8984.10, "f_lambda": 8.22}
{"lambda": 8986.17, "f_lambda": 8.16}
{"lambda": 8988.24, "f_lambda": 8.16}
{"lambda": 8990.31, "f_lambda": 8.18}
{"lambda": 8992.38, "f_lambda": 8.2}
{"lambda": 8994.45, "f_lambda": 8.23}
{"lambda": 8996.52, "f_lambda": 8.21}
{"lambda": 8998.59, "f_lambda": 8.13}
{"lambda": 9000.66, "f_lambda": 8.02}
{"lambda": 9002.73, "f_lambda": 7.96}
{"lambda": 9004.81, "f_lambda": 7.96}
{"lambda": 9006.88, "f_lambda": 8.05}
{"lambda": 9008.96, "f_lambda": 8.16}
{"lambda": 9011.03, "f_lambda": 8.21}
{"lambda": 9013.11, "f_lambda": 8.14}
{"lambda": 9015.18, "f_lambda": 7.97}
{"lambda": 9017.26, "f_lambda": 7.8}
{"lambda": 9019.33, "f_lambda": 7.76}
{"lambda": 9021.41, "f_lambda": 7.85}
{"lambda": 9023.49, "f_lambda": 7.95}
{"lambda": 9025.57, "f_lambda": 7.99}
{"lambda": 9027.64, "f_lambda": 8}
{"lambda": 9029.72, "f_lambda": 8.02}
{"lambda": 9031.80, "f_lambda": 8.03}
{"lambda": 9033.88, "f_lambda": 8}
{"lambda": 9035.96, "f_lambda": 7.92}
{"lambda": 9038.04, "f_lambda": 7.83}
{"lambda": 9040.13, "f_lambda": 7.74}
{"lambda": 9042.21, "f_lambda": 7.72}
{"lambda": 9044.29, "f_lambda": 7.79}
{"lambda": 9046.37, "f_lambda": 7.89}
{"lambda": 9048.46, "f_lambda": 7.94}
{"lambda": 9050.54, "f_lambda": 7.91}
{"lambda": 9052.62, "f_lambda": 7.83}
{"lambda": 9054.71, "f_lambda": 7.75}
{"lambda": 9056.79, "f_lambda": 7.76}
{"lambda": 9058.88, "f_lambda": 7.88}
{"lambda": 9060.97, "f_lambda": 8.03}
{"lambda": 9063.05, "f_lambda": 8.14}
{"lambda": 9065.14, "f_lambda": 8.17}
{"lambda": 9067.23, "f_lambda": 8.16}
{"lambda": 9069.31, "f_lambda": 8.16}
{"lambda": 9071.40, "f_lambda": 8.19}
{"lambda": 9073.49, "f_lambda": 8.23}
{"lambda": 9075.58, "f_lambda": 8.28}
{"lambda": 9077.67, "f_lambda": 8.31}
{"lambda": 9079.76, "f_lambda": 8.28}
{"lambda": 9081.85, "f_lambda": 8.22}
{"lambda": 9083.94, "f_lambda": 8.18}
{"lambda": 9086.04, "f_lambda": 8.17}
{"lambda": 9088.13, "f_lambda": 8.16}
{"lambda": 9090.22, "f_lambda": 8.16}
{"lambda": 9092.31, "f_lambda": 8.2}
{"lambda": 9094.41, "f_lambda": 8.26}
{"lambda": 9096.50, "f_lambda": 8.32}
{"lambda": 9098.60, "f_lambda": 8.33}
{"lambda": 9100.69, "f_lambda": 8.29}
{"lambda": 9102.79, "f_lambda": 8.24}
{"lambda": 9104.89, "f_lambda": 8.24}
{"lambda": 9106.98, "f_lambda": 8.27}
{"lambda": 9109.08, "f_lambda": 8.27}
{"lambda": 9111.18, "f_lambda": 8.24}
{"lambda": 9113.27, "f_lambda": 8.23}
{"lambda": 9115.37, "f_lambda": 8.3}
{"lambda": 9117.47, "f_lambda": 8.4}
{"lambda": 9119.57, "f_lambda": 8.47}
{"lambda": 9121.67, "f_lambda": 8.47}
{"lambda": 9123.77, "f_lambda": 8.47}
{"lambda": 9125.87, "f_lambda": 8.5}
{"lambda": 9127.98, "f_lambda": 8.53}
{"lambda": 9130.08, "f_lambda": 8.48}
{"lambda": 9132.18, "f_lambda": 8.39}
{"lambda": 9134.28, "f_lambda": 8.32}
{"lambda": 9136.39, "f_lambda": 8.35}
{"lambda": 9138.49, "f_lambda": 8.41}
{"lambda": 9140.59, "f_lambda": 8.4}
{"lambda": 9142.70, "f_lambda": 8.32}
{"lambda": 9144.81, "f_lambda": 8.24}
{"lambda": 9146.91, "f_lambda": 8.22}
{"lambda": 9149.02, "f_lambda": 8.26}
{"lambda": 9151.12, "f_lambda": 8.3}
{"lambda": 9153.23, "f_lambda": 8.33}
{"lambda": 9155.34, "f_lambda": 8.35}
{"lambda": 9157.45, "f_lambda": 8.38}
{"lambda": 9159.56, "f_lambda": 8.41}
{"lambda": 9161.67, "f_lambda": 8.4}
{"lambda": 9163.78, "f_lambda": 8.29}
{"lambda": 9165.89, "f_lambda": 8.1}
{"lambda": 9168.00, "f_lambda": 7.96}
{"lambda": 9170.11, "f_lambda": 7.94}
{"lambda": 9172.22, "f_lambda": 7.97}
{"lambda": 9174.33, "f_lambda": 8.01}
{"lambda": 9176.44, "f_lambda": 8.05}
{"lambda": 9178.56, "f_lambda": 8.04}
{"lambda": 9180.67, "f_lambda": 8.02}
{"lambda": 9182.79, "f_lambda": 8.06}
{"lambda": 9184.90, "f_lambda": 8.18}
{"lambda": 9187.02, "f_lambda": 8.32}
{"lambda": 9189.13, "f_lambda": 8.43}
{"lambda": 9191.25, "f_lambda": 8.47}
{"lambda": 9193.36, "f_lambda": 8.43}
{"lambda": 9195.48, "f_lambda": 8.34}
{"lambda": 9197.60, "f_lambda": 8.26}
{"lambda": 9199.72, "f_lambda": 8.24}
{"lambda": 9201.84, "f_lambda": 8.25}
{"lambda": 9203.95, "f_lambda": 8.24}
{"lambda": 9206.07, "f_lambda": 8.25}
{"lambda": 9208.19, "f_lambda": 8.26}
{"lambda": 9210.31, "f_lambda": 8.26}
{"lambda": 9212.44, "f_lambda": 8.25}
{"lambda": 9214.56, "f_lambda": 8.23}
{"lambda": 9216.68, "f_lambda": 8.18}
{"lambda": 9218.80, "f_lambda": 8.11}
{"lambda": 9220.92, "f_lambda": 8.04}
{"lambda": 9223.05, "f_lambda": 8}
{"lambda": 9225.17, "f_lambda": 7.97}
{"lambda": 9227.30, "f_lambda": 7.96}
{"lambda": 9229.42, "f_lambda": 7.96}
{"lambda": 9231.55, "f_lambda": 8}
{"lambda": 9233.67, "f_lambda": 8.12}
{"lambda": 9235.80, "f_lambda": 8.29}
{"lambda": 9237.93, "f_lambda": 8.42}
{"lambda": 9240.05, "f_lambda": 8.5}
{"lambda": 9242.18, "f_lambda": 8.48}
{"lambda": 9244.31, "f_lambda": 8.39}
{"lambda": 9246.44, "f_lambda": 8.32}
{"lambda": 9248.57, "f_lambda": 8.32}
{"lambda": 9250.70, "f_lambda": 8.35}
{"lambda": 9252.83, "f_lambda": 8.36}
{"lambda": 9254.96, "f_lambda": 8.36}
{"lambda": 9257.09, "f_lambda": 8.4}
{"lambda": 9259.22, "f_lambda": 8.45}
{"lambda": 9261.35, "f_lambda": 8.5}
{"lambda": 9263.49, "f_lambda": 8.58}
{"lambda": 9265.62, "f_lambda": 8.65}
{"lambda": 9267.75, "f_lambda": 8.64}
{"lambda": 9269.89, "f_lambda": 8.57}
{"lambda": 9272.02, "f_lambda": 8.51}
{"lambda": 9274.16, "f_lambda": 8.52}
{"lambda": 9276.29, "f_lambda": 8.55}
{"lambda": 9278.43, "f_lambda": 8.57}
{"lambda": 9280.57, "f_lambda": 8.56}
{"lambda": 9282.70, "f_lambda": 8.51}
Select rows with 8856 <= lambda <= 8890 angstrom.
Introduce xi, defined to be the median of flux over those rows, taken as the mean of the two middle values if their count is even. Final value 8.18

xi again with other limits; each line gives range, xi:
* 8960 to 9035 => 8.15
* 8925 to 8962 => 8.24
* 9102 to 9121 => 8.27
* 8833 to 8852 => 8.14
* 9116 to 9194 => 8.33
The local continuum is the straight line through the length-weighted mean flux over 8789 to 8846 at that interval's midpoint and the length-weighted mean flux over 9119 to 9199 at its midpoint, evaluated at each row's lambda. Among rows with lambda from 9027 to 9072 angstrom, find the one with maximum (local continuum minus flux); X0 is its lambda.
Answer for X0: 9042.21 angstrom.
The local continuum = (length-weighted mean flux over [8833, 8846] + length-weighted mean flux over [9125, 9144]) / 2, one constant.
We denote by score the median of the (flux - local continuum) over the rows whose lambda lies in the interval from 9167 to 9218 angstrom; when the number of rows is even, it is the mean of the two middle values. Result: -0.02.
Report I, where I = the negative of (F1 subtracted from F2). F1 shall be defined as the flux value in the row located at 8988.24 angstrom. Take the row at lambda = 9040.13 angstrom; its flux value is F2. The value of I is 0.4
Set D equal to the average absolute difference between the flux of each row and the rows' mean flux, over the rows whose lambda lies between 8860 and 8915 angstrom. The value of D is 0.22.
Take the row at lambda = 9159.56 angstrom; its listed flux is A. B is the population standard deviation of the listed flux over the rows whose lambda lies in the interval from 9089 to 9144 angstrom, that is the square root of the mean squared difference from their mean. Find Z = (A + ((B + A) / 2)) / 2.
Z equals 6.33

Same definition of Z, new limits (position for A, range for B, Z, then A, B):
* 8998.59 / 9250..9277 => 6.12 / 8.13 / 0.100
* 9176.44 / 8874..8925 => 6.11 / 8.05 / 0.303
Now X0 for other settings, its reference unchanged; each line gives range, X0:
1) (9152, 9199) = 9170.11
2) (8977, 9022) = 9019.33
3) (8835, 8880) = 8852.67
